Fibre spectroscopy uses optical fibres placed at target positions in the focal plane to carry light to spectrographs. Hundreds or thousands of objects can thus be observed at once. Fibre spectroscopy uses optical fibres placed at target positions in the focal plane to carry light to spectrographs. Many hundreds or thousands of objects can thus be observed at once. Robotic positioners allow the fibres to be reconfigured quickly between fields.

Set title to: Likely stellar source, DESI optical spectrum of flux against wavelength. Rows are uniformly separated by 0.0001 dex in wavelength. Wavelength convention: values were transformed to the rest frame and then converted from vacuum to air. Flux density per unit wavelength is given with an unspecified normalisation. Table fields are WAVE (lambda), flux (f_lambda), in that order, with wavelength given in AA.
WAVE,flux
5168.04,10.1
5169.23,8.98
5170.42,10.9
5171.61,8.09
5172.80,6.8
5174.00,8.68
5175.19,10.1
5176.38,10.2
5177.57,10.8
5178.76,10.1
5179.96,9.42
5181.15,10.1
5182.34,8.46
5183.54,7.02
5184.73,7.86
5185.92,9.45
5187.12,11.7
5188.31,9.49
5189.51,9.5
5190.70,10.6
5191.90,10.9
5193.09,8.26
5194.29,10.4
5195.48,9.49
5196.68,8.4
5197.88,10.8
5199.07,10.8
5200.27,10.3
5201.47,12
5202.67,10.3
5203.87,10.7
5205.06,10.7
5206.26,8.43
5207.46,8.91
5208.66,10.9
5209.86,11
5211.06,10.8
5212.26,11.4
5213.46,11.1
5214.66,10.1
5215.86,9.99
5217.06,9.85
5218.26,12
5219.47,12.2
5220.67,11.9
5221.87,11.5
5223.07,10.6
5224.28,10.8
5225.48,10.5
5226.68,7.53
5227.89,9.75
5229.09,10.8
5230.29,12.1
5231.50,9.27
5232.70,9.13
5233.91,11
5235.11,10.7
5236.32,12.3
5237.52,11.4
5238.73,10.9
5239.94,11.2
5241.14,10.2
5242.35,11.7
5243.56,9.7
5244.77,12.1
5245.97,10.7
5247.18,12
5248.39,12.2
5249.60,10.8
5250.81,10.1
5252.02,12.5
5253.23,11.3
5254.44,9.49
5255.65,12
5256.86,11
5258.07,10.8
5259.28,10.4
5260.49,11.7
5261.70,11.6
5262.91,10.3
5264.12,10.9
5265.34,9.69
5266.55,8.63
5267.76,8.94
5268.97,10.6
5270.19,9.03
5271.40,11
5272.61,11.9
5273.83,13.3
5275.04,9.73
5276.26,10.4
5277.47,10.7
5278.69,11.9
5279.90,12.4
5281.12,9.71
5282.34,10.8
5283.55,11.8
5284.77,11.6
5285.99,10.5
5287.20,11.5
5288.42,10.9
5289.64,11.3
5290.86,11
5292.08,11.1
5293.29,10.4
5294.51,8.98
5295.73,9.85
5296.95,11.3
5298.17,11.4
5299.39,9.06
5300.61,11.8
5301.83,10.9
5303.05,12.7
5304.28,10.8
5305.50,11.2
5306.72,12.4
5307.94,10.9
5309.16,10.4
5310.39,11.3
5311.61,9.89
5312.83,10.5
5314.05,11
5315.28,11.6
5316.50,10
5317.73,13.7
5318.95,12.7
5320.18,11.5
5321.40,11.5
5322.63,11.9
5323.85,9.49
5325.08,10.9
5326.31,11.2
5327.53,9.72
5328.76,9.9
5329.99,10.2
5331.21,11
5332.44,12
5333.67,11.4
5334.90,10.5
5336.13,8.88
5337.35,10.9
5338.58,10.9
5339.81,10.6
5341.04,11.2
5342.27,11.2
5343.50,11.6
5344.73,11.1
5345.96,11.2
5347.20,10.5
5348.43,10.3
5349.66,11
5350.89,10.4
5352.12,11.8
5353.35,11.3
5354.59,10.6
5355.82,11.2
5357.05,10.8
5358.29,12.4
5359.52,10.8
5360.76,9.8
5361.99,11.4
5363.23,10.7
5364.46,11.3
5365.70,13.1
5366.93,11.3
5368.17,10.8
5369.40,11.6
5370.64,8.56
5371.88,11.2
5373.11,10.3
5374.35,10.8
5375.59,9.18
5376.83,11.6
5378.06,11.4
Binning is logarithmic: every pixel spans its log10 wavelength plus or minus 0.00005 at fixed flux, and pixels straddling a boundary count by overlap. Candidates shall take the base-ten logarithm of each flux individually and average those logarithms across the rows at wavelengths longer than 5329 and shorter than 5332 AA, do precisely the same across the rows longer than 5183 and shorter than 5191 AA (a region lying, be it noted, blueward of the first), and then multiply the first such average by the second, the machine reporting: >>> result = 0.99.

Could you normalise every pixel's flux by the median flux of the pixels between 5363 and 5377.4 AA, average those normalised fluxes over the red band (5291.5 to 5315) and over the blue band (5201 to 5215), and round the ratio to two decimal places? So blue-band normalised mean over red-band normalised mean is 0.97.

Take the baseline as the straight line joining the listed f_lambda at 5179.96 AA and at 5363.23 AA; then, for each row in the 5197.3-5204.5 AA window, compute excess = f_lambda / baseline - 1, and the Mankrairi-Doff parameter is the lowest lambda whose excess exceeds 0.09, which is 5197.88 AA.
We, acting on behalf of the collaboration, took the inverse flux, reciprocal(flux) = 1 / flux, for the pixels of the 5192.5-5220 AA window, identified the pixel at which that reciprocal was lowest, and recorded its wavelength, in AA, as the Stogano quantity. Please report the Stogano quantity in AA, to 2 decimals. 5219.47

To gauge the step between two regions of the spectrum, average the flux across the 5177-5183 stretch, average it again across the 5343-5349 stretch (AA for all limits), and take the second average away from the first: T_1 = -1.2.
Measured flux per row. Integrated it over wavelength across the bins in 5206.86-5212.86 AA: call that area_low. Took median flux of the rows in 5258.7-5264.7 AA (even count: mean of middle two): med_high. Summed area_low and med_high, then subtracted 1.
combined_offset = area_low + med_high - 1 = 73.5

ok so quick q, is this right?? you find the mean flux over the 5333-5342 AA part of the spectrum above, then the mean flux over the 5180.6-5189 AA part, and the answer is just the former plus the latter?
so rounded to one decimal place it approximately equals 19.8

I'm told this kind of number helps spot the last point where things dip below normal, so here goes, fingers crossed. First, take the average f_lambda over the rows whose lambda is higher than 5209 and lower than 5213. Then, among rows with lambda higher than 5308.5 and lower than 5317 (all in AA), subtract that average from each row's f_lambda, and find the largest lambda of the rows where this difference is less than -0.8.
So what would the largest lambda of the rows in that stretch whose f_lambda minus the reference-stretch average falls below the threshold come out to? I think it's 5316.50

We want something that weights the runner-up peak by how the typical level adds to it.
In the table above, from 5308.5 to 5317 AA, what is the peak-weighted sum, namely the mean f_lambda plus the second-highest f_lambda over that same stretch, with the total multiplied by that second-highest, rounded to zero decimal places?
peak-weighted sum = 248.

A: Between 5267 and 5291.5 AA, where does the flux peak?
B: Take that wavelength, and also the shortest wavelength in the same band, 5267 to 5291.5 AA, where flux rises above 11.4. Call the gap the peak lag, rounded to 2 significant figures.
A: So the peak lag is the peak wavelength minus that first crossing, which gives 1.2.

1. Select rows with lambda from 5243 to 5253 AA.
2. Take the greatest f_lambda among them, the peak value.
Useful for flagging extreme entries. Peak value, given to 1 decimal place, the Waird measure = 12.5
